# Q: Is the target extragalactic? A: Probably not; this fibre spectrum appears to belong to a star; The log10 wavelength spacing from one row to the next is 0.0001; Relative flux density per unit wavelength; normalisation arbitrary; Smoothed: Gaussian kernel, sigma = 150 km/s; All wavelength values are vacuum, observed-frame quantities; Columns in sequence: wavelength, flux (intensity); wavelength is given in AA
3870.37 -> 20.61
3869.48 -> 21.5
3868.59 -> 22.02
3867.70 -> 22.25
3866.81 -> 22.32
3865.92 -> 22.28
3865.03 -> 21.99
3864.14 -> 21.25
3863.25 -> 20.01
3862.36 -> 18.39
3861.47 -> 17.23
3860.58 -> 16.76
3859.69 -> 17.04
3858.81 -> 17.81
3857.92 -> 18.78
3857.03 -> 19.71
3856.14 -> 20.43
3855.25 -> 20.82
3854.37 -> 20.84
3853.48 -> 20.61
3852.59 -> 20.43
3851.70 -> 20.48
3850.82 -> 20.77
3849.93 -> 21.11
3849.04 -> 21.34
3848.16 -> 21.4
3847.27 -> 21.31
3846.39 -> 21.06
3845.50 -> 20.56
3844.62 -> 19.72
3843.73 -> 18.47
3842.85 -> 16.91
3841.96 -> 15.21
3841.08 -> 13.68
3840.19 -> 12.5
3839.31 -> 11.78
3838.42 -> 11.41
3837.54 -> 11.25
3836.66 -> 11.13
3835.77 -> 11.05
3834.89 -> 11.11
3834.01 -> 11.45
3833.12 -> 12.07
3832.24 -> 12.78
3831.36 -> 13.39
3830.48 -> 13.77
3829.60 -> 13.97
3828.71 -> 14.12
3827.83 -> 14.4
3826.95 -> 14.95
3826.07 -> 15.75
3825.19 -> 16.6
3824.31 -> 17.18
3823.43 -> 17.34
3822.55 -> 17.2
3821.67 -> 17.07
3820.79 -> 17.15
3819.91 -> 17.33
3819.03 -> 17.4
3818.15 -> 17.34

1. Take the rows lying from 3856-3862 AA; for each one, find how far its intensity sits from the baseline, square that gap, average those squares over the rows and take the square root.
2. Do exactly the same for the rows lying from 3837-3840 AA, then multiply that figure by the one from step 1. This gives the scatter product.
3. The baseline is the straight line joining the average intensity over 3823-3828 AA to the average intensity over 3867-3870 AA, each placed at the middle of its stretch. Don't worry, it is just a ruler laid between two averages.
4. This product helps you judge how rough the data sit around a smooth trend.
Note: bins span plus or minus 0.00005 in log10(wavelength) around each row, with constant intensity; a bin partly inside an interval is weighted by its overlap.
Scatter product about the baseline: 18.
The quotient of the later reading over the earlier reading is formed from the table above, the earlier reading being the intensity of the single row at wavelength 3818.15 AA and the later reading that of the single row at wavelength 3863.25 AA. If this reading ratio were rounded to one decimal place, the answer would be 1.2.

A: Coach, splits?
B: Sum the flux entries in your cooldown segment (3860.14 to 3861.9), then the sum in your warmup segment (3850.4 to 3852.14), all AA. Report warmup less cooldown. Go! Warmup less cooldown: 7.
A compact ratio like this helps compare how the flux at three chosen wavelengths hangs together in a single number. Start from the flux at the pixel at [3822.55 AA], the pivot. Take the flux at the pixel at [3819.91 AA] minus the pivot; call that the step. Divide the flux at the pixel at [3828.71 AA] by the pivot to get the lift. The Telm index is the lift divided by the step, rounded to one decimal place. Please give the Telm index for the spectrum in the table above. 6.3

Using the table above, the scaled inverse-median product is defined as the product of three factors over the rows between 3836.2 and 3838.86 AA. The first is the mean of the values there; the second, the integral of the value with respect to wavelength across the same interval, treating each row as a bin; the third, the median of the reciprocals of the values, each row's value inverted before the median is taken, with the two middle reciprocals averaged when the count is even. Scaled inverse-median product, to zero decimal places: 30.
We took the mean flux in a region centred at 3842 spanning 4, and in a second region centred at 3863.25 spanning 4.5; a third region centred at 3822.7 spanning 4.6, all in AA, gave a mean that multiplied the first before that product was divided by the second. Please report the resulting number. 13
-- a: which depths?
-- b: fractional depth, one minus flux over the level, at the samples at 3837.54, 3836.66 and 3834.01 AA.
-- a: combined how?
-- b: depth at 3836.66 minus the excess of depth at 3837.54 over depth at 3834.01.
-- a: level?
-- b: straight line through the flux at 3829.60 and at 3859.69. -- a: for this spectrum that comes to 0.21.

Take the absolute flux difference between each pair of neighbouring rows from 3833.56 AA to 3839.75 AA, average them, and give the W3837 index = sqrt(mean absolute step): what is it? 0.43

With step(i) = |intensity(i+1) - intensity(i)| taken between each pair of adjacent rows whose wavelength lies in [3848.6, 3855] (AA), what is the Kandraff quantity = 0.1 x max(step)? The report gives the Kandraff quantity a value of 0.03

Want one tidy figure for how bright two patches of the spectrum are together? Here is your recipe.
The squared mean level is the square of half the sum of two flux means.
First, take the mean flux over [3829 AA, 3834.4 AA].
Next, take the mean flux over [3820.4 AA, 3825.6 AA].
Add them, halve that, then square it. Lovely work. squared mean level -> 225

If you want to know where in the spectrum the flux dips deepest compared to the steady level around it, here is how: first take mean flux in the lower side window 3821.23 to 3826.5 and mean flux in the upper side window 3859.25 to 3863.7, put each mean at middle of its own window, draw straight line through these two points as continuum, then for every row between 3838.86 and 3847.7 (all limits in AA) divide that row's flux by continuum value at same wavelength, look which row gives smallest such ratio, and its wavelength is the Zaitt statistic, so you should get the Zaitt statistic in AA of 3839.31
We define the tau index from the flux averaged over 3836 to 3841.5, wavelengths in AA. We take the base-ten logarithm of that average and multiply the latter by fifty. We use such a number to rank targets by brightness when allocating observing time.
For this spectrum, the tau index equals 54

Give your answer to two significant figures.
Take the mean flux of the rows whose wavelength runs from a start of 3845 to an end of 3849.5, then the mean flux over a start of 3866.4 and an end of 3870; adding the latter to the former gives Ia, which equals 43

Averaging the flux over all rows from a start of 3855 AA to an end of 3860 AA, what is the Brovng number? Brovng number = 19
